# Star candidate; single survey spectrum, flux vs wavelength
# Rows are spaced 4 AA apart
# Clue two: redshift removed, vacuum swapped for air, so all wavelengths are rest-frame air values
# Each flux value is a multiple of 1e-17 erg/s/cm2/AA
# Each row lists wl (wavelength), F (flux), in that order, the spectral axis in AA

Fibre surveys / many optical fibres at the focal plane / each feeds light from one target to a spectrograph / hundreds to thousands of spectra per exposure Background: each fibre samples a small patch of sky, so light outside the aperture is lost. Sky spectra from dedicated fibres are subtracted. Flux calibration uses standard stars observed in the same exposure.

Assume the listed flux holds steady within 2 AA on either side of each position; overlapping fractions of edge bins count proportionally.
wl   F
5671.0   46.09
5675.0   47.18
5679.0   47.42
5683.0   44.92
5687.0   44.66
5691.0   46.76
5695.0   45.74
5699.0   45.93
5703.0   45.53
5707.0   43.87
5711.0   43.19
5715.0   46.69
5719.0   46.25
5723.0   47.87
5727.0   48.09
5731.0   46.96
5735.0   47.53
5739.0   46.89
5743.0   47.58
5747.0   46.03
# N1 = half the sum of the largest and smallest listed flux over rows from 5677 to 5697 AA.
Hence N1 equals 46.0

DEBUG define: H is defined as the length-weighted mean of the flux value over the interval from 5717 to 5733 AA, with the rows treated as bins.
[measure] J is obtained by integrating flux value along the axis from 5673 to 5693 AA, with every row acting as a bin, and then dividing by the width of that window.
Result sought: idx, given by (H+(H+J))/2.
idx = 70.4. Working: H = 47.3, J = 46.2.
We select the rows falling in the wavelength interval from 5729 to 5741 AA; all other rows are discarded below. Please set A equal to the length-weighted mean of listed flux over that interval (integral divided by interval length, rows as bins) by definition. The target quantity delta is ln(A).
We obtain 3.85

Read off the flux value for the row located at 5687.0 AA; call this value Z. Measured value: 44.66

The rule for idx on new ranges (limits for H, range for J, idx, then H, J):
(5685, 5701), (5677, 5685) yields 68.9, 45.8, 46.2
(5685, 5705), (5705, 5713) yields 67.5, 45.7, 43.5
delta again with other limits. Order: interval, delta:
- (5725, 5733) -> 3.86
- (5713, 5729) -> 3.85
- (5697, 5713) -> 3.80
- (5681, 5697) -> 3.82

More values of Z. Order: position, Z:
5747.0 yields 46.03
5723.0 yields 47.87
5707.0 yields 43.87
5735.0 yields 47.53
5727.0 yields 48.09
